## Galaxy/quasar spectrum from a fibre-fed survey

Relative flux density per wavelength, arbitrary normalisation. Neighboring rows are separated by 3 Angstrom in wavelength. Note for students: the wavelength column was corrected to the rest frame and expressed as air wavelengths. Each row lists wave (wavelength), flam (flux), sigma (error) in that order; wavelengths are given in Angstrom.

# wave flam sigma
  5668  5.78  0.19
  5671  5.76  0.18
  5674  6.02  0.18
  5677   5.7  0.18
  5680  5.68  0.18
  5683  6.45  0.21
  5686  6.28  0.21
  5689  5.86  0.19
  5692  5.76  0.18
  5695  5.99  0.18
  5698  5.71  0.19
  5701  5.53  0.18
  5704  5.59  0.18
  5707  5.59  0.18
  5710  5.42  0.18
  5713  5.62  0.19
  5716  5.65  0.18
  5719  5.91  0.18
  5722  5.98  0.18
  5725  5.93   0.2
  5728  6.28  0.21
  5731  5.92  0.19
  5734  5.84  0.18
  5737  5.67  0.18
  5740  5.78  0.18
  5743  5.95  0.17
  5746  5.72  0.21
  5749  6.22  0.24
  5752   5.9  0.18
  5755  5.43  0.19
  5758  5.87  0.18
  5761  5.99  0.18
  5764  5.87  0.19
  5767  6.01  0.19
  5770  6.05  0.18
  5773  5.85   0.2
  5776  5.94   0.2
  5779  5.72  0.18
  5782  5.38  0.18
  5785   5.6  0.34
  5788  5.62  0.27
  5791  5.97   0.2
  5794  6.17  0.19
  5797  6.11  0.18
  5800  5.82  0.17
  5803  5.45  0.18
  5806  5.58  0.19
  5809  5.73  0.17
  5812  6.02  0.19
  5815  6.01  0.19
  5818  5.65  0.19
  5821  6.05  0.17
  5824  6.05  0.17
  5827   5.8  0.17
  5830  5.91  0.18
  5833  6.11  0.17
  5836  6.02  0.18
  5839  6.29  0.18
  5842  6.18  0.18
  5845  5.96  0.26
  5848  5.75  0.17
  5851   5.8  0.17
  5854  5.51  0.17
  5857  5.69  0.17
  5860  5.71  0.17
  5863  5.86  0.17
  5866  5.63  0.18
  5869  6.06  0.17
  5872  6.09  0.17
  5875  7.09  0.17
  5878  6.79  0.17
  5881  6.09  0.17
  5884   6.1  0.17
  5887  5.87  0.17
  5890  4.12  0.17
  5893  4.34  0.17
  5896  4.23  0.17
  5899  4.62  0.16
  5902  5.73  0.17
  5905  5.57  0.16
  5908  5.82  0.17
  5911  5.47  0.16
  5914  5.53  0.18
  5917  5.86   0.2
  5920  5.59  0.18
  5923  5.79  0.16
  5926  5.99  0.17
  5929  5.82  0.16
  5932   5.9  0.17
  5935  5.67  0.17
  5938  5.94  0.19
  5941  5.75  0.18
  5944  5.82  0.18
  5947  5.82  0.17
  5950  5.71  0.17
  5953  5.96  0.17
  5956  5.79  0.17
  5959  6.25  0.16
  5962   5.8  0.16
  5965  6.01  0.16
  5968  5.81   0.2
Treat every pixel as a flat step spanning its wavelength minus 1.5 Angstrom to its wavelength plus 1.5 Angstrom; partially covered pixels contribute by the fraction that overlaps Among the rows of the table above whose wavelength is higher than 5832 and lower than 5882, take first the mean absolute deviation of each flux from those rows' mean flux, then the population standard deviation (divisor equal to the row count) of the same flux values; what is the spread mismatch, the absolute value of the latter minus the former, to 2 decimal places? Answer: 0.11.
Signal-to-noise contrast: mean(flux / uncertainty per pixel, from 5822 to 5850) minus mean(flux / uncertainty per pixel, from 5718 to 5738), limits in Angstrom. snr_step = 2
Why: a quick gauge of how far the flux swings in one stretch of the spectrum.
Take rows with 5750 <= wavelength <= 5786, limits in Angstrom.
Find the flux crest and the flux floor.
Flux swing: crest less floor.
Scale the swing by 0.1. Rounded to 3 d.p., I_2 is 0.067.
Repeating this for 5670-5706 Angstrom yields 0.092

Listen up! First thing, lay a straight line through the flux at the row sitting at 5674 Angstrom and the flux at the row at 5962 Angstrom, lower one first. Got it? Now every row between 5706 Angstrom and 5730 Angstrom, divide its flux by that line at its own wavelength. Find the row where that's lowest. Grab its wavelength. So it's 5710 Angstrom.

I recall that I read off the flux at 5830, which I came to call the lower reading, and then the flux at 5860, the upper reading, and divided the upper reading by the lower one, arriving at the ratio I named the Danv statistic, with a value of 0.966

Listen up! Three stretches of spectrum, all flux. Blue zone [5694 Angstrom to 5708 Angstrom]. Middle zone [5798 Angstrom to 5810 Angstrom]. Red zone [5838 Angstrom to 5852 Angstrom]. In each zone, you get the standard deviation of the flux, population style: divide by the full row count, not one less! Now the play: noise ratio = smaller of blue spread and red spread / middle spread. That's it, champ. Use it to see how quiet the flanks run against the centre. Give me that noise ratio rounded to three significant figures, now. 1.16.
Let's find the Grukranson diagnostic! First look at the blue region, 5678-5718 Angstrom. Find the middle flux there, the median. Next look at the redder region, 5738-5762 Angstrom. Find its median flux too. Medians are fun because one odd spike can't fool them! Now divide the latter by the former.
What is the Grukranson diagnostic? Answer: 1.04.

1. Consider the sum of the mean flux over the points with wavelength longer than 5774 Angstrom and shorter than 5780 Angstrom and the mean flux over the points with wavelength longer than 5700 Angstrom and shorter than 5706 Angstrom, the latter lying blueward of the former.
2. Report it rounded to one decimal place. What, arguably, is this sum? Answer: 11.4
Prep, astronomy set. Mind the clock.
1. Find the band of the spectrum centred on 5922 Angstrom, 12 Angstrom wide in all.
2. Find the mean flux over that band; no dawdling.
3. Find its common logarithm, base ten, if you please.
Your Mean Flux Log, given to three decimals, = 0.764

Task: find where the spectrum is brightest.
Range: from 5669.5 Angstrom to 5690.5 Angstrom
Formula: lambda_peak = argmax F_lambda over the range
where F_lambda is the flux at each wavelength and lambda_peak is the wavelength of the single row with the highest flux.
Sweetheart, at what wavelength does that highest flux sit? 5683 Angstrom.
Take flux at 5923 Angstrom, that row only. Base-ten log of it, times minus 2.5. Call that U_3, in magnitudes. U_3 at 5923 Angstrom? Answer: -1.91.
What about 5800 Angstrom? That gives -1.91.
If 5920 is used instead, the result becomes -1.87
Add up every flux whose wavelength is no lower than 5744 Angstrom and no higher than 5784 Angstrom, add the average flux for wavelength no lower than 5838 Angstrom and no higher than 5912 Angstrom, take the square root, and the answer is 9.0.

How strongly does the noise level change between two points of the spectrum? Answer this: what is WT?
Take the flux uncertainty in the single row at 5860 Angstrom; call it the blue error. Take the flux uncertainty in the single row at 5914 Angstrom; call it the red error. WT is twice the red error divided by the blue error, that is 2.12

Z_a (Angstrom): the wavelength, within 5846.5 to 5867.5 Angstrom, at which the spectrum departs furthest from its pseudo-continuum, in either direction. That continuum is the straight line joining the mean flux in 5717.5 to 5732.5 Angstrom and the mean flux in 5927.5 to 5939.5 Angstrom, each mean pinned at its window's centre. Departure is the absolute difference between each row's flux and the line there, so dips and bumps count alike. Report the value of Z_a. 5854 Angstrom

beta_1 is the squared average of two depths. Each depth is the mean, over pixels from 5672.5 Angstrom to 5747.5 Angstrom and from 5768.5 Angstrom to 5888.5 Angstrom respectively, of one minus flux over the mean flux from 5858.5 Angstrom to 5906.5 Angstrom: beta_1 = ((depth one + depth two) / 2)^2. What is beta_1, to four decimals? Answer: 0.0022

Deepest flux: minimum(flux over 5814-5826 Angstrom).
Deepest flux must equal 5.65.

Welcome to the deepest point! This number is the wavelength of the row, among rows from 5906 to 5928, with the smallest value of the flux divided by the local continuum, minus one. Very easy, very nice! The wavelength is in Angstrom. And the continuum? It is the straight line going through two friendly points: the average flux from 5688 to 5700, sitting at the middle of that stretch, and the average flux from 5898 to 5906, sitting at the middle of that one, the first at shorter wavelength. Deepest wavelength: 5911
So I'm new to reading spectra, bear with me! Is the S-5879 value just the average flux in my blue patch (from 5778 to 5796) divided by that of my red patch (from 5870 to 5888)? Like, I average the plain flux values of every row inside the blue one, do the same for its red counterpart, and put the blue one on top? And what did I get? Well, 0.91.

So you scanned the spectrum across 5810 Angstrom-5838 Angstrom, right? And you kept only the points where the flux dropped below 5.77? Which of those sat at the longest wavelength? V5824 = 5818 Angstrom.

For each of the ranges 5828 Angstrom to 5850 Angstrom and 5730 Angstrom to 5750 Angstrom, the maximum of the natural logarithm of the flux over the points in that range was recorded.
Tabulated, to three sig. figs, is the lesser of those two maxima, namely 1.83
